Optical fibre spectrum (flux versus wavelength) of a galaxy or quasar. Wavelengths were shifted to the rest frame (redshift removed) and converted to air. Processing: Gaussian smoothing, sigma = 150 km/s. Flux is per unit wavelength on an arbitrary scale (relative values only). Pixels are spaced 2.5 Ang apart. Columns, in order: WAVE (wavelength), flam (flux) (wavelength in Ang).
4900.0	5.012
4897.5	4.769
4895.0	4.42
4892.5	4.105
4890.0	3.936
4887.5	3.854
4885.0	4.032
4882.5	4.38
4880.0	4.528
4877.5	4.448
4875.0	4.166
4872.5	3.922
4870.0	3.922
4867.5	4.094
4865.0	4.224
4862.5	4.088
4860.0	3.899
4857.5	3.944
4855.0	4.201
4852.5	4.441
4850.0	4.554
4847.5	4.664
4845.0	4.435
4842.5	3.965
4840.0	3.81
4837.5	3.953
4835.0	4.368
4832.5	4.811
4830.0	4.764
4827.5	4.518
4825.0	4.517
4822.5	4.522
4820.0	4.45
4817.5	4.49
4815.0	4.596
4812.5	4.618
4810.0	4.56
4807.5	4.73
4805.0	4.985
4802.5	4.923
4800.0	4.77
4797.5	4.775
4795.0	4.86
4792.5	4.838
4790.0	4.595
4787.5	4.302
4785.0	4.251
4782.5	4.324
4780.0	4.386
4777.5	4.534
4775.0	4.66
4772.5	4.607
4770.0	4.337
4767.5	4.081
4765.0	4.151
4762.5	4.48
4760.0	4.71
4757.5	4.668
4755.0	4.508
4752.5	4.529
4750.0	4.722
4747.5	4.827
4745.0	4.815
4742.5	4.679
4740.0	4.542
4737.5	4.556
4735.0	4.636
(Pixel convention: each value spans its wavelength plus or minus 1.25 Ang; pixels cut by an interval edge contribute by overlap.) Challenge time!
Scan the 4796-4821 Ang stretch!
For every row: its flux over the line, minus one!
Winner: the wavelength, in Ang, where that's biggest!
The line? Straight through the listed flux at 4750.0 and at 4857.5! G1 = 4805.0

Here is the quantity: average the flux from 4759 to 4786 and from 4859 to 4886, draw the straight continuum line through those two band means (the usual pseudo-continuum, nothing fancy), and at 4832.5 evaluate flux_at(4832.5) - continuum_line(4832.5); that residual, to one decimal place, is 0.6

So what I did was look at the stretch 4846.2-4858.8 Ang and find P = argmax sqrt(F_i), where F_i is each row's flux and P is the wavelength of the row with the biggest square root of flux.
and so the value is 4847.5 Ang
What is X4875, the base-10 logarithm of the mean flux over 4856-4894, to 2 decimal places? 0.61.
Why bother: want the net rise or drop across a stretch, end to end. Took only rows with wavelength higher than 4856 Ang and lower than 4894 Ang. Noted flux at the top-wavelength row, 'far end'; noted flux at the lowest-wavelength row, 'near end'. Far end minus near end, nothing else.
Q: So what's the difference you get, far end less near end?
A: 0.16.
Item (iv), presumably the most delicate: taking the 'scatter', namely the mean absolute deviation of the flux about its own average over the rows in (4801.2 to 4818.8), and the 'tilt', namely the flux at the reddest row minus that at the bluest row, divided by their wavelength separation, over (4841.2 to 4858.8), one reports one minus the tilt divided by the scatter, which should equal 1.01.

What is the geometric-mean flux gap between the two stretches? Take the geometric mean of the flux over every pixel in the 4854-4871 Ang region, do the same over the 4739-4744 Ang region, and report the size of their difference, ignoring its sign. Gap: 0.6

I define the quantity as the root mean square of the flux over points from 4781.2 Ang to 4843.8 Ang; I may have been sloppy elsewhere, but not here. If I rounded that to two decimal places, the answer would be 4.54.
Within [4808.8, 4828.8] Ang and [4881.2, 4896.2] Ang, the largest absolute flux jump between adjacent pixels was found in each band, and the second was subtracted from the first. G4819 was -0.24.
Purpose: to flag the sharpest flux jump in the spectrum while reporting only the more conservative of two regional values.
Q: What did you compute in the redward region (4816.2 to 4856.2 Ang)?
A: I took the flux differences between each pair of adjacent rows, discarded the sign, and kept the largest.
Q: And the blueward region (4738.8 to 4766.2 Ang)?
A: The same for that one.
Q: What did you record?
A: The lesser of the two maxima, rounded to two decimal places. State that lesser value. 0.33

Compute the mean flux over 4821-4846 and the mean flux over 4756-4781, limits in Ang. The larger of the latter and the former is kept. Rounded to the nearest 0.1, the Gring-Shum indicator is 4.5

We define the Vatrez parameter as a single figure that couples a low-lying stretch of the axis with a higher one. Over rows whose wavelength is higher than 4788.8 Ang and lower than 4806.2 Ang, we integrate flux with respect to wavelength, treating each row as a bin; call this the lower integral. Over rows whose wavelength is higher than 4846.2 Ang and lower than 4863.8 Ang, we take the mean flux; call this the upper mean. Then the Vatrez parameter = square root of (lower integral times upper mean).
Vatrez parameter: 18.9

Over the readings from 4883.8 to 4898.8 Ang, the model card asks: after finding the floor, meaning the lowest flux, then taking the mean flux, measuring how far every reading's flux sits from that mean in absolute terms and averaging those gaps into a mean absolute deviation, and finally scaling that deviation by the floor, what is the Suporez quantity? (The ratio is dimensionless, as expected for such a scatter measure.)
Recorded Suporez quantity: 0.07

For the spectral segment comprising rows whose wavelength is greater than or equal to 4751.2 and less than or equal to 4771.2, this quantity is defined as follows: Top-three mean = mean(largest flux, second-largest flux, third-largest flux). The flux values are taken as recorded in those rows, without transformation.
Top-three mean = 4.64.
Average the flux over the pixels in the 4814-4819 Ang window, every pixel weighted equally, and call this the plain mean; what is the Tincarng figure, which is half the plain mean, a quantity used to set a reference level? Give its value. 2.27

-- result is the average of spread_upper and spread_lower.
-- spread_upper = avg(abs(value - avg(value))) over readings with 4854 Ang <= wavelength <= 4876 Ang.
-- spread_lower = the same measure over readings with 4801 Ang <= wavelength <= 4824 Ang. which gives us 0.13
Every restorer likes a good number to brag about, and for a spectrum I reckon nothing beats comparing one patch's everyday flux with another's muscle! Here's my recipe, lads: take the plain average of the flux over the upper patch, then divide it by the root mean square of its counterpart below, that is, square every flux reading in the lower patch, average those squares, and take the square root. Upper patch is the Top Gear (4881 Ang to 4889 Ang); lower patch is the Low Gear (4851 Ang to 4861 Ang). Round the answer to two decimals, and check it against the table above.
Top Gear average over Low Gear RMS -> 0.99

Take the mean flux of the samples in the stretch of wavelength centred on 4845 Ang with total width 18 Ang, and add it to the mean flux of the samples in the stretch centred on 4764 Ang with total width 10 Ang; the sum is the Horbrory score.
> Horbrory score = 8.6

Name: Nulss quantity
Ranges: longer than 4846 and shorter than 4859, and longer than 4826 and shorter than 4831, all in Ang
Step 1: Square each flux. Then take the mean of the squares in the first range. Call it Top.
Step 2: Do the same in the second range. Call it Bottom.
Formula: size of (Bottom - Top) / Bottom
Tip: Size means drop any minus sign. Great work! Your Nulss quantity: 0.11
